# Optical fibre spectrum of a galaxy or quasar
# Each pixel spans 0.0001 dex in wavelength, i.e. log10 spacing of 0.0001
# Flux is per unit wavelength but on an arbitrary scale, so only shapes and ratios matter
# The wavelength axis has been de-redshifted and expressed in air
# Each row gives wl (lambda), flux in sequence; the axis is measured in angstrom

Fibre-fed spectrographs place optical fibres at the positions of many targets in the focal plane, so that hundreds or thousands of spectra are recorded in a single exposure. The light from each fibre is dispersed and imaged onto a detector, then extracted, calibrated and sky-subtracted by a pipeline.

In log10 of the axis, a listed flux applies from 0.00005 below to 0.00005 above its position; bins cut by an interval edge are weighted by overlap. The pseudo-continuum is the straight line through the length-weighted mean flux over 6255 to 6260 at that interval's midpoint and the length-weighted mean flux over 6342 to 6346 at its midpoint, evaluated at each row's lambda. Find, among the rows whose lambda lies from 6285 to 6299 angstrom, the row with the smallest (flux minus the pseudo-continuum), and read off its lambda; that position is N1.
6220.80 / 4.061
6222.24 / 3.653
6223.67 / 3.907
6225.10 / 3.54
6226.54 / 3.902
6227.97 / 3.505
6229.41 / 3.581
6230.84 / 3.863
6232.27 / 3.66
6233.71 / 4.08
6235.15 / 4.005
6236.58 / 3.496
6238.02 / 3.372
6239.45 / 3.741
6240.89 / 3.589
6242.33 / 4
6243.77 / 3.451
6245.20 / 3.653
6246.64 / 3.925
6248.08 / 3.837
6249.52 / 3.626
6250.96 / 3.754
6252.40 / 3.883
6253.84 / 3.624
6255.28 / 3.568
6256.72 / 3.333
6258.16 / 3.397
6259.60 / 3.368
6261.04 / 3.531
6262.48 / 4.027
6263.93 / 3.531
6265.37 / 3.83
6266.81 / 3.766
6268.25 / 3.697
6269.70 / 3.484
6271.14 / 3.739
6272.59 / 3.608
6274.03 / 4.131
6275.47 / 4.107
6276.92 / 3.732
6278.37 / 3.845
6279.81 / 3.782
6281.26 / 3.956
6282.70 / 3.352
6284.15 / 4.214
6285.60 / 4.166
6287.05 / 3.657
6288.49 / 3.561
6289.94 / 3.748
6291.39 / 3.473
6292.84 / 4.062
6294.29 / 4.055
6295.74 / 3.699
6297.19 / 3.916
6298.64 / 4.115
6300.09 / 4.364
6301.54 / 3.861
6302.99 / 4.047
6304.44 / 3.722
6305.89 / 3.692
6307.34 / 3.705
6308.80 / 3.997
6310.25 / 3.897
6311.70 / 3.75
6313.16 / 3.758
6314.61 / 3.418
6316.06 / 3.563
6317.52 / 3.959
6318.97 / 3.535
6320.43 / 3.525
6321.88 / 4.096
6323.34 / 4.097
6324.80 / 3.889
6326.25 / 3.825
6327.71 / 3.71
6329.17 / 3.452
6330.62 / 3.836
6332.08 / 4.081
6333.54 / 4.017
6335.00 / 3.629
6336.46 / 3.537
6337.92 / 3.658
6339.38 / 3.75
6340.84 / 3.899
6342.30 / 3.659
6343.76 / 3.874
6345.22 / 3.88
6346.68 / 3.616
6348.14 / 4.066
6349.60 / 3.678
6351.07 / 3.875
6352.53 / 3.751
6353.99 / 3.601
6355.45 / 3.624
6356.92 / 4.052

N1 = 6291.39 angstrom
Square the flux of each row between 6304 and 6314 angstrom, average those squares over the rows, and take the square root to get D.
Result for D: 3.79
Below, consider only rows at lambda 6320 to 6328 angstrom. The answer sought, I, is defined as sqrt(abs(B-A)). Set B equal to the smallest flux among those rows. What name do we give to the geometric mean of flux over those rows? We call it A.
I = 0.57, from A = 3.85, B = 3.525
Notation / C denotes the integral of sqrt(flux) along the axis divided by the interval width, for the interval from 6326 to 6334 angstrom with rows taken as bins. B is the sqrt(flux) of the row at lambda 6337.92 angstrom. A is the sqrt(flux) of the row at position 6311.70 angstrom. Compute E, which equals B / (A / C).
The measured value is 1.93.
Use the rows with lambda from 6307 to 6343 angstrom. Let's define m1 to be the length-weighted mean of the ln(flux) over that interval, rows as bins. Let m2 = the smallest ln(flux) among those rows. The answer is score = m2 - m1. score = -0.10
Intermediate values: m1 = 1.33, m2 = 1.23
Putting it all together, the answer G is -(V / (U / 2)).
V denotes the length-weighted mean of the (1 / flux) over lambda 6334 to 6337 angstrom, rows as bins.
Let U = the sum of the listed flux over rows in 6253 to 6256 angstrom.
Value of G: -0.0767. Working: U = 7.2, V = 0.276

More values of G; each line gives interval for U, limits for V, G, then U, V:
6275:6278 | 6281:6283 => -0.0706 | 7.8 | 0.277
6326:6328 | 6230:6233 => -0.0709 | 7.5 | 0.267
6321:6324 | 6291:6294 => -0.0639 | 8.2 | 0.262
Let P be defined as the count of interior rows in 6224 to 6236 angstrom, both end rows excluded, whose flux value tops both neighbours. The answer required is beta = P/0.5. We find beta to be 6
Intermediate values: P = 3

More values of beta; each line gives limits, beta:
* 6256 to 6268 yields 6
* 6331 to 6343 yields 2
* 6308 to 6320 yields 4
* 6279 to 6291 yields 4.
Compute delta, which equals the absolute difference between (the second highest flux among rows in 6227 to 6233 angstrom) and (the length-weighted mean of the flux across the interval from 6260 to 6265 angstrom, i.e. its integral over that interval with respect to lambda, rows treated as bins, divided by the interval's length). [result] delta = 0.02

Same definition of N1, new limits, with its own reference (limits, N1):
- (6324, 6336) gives 6329.17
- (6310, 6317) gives 6314.61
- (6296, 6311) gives 6305.89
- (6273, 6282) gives 6276.92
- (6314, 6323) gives 6314.61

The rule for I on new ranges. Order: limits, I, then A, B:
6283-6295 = 0.62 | 3.86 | 3.473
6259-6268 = 0.55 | 3.67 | 3.368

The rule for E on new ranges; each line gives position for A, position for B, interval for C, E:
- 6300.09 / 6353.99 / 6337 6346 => 1.77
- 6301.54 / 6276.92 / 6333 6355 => 1.91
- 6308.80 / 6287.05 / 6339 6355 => 1.86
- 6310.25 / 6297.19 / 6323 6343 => 1.95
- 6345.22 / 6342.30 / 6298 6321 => 1.89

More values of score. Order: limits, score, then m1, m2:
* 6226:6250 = -0.10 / 1.31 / 1.22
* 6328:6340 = -0.08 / 1.32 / 1.24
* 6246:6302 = -0.12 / 1.33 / 1.20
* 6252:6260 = -0.05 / 1.26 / 1.20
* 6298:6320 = -0.11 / 1.34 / 1.23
